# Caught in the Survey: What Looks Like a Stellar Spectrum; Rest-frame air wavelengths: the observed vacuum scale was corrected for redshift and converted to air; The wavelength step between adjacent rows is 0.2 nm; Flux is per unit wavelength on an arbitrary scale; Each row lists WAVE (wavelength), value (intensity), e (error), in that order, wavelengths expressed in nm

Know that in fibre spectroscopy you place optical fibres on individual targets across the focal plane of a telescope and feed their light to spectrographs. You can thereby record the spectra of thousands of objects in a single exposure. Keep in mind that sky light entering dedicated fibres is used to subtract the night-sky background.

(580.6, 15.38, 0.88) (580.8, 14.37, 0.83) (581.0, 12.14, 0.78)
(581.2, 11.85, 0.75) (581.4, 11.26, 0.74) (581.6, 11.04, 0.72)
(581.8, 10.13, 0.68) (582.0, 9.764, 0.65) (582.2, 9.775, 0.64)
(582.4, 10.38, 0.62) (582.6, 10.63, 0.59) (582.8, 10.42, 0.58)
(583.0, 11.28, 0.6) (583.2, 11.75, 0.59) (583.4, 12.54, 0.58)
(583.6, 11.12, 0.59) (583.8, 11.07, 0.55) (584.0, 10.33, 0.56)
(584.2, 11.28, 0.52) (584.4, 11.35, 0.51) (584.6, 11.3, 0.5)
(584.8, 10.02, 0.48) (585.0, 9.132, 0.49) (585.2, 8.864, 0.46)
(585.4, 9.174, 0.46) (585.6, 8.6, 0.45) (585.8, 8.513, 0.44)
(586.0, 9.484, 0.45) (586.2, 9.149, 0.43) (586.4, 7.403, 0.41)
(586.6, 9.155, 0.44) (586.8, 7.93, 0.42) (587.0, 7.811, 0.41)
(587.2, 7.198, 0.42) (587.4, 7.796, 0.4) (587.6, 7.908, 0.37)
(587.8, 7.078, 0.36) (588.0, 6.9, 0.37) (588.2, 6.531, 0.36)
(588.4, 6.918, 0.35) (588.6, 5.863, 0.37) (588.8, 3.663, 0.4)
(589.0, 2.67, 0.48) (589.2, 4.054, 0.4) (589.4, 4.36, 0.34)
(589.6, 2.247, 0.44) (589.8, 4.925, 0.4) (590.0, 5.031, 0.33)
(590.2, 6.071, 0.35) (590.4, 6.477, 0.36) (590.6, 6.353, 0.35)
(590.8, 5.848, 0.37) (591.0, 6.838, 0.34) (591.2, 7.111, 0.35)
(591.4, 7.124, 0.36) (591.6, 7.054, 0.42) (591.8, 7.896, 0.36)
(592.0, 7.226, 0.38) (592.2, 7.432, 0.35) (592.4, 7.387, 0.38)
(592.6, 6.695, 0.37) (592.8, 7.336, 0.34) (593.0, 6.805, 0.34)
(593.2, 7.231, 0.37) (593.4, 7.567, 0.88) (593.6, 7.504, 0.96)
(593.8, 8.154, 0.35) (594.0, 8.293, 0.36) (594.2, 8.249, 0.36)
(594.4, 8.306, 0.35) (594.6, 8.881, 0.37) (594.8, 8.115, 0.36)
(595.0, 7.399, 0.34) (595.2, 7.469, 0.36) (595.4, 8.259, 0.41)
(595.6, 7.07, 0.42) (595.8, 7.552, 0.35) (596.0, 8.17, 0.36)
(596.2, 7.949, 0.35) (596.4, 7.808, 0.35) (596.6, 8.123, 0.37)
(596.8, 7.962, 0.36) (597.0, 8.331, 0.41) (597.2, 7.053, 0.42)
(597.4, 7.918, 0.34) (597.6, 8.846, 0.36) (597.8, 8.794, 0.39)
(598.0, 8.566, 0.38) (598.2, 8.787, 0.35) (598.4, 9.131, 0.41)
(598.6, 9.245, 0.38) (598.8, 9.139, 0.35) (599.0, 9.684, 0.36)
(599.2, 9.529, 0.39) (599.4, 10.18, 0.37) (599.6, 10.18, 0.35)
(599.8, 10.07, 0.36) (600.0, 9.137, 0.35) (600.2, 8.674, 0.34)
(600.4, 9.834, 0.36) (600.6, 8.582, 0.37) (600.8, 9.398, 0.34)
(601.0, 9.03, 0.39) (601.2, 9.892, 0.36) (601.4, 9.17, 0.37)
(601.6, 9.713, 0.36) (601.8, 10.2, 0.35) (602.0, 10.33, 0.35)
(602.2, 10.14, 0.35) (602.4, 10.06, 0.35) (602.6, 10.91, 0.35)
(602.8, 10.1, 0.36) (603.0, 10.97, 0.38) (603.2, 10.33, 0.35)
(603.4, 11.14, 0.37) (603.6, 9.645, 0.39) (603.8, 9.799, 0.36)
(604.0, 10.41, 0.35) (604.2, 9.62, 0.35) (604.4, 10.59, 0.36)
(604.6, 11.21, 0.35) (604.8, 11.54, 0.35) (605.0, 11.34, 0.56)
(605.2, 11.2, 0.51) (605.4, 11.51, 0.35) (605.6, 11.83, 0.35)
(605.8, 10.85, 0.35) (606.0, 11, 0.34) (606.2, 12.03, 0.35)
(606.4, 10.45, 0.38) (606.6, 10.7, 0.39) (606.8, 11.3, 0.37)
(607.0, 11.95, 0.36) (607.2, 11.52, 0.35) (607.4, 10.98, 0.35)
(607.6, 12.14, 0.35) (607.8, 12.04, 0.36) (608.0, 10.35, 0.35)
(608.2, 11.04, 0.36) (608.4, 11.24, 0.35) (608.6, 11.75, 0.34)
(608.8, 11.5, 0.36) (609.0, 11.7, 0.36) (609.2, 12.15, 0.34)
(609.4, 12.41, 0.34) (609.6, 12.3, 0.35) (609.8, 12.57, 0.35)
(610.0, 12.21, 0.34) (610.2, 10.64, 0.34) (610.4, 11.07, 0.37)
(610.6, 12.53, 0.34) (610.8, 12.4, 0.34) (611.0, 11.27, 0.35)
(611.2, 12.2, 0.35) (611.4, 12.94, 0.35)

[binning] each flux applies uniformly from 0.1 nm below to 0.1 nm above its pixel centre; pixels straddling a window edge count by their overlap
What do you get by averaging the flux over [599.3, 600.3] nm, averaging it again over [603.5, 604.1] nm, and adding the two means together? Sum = 19.6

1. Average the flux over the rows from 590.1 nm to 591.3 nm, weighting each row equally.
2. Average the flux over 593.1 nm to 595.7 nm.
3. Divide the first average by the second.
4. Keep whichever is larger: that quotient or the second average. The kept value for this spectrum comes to 7.9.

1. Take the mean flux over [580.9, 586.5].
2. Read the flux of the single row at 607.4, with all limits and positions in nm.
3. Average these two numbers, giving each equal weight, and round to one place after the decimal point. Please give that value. 10.7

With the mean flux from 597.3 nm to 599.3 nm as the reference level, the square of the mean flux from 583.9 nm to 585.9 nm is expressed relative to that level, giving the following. 11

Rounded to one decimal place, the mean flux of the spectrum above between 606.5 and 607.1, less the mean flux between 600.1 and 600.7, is 2.3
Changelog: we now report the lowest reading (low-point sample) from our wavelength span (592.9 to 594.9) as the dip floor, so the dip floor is 6.805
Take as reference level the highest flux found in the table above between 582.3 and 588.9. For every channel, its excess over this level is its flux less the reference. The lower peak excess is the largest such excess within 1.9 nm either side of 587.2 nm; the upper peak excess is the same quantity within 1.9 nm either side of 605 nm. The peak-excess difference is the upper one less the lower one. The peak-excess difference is 2.5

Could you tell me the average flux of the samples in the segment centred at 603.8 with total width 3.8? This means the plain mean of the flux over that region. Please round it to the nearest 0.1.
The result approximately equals 10.7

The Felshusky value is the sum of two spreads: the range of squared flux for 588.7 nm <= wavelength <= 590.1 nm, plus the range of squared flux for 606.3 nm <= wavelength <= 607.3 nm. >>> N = 53.9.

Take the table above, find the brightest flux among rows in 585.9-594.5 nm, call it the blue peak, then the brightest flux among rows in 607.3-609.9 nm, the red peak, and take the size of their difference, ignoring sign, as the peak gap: 3.1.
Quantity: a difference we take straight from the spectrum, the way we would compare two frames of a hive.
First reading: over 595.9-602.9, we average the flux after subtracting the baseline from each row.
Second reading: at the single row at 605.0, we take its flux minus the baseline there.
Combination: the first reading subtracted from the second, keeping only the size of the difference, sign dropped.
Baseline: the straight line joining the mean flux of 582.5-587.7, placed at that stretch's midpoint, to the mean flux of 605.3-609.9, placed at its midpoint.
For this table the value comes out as 1.7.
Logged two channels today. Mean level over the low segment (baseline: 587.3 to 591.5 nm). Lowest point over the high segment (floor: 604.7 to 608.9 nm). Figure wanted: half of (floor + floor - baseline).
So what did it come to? 7.5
